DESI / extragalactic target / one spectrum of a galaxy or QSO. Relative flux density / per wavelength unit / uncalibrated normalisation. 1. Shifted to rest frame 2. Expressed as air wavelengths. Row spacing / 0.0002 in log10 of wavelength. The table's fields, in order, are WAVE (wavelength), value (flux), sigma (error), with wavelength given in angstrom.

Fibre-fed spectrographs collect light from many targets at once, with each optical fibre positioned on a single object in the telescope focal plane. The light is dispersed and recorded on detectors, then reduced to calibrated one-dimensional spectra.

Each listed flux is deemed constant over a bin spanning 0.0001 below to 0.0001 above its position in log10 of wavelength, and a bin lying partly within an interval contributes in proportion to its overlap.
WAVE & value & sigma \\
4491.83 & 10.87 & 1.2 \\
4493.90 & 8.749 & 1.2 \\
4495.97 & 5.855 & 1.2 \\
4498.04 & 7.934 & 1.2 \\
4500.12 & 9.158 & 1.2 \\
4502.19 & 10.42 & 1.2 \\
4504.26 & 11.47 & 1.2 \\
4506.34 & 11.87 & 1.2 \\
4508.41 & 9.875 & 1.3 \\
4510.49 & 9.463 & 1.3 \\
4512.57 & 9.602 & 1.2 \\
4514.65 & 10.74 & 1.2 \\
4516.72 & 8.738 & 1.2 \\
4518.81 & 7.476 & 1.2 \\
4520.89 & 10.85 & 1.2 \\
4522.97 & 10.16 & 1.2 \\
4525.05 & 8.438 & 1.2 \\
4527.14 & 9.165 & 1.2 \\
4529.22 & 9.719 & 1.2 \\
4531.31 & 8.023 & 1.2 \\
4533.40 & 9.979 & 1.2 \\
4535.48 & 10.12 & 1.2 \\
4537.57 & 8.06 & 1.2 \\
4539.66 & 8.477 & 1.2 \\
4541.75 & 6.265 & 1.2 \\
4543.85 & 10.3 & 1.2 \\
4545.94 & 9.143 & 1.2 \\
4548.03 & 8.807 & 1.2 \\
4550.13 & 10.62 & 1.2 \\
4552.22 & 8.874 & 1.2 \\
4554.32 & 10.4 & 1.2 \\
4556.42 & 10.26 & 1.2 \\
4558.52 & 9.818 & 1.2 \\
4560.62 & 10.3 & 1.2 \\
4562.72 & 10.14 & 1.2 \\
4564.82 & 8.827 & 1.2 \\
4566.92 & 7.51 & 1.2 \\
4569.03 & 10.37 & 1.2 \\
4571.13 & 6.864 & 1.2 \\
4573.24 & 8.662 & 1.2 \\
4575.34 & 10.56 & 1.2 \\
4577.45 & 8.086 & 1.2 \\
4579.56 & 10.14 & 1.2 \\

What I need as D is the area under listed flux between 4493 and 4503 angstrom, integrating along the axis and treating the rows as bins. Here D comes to 84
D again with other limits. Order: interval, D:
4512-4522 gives 95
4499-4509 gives 106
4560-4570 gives 94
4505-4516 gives 113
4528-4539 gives 101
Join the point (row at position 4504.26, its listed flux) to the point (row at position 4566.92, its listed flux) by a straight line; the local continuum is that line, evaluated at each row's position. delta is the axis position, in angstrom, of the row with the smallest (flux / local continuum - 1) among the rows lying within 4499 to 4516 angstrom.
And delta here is 4500.12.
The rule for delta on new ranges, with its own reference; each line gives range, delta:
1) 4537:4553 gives 4541.75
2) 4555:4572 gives 4571.13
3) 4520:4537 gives 4531.31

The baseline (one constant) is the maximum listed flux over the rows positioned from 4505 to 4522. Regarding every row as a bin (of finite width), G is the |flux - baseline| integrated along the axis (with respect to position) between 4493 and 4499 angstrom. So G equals 26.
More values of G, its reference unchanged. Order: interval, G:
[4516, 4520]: 15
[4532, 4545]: 39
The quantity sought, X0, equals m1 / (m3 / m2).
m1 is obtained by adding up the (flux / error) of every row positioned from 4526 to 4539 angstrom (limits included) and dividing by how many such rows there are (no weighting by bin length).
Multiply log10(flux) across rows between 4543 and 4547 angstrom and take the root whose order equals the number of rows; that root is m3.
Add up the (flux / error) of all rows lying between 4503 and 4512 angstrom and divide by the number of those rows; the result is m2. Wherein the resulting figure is 67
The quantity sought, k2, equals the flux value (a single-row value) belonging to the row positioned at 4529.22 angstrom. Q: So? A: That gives 9.719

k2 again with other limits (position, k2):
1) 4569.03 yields 10.37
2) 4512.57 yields 9.602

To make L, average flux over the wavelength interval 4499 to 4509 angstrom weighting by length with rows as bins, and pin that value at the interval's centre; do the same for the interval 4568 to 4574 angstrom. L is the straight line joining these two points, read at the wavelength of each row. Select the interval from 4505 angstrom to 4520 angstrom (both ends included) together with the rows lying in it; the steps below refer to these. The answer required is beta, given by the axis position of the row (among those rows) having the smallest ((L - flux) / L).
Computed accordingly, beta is 4506.34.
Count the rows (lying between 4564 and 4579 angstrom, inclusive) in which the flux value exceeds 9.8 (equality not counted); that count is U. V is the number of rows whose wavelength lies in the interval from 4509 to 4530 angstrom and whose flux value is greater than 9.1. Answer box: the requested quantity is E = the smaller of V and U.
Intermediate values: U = 2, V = 7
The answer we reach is 2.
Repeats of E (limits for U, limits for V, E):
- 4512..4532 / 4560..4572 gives 3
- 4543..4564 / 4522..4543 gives 5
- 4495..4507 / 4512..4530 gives 3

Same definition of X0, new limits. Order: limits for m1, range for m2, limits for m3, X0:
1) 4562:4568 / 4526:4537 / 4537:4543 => 66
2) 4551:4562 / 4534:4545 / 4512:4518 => 61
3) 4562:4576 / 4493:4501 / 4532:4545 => 53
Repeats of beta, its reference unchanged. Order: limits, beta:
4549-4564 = 4560.62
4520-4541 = 4520.89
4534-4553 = 4550.13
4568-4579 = 4575.34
